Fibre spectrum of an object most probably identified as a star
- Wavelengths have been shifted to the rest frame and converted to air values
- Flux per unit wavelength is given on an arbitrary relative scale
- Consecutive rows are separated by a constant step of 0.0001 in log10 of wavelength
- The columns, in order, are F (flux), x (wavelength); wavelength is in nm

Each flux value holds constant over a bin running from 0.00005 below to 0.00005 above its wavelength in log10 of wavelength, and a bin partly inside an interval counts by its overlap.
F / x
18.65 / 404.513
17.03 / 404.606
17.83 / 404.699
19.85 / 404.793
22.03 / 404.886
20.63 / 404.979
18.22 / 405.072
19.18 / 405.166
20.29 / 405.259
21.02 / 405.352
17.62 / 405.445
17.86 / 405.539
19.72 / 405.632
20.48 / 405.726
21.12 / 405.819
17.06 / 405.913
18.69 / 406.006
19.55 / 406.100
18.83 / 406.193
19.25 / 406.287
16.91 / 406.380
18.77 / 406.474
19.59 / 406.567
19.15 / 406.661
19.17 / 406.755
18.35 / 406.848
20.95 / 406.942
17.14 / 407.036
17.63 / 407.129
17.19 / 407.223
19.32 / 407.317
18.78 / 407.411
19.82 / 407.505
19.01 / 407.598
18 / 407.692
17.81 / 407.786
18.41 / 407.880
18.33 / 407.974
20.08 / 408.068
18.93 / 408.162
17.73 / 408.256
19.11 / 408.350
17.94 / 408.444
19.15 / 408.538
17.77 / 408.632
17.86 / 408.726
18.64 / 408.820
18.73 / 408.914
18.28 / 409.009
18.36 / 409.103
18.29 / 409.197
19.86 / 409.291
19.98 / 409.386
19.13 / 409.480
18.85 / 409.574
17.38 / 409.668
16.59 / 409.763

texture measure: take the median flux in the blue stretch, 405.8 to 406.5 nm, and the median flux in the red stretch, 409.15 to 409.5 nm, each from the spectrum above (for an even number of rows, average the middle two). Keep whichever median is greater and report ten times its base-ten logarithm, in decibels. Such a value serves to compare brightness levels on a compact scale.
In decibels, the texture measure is 12.9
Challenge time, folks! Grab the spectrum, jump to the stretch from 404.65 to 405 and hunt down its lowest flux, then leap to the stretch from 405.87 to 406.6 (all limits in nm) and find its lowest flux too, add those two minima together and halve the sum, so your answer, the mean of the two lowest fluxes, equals 17.37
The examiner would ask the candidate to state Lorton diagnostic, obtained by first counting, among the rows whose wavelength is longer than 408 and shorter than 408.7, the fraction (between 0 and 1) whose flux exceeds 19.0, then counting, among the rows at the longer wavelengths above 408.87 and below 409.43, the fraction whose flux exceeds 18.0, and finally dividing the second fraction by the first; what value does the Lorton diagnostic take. 2.3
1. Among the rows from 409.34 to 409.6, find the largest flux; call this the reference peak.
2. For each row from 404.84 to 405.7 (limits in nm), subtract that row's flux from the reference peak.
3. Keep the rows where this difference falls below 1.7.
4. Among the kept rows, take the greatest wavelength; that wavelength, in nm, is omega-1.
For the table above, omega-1 405.632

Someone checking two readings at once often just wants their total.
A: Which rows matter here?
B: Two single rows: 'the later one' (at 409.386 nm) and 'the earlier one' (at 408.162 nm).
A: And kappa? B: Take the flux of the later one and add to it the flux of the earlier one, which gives 38.9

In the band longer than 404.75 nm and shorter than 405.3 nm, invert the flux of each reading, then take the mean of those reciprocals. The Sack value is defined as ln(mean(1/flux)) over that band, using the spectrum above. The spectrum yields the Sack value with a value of -2.99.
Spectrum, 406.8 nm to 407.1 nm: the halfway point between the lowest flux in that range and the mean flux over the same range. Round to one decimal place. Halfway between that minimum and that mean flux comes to 18.0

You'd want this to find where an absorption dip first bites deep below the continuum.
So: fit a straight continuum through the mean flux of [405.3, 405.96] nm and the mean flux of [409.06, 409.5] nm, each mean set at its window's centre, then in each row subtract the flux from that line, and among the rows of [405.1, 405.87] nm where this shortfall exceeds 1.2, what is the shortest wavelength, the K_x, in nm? 405.445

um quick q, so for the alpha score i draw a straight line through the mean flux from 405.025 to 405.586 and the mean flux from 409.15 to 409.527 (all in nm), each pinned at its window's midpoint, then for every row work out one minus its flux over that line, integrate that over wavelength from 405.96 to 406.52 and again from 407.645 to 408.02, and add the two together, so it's 0.034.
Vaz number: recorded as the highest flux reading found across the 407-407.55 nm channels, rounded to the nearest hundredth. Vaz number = 19.82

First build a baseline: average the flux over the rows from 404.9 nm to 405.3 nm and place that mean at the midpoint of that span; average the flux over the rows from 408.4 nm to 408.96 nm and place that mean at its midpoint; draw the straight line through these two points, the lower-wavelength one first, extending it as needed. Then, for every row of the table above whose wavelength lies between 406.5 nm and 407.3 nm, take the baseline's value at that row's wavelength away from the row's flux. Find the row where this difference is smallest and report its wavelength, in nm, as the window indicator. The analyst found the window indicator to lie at 407.036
